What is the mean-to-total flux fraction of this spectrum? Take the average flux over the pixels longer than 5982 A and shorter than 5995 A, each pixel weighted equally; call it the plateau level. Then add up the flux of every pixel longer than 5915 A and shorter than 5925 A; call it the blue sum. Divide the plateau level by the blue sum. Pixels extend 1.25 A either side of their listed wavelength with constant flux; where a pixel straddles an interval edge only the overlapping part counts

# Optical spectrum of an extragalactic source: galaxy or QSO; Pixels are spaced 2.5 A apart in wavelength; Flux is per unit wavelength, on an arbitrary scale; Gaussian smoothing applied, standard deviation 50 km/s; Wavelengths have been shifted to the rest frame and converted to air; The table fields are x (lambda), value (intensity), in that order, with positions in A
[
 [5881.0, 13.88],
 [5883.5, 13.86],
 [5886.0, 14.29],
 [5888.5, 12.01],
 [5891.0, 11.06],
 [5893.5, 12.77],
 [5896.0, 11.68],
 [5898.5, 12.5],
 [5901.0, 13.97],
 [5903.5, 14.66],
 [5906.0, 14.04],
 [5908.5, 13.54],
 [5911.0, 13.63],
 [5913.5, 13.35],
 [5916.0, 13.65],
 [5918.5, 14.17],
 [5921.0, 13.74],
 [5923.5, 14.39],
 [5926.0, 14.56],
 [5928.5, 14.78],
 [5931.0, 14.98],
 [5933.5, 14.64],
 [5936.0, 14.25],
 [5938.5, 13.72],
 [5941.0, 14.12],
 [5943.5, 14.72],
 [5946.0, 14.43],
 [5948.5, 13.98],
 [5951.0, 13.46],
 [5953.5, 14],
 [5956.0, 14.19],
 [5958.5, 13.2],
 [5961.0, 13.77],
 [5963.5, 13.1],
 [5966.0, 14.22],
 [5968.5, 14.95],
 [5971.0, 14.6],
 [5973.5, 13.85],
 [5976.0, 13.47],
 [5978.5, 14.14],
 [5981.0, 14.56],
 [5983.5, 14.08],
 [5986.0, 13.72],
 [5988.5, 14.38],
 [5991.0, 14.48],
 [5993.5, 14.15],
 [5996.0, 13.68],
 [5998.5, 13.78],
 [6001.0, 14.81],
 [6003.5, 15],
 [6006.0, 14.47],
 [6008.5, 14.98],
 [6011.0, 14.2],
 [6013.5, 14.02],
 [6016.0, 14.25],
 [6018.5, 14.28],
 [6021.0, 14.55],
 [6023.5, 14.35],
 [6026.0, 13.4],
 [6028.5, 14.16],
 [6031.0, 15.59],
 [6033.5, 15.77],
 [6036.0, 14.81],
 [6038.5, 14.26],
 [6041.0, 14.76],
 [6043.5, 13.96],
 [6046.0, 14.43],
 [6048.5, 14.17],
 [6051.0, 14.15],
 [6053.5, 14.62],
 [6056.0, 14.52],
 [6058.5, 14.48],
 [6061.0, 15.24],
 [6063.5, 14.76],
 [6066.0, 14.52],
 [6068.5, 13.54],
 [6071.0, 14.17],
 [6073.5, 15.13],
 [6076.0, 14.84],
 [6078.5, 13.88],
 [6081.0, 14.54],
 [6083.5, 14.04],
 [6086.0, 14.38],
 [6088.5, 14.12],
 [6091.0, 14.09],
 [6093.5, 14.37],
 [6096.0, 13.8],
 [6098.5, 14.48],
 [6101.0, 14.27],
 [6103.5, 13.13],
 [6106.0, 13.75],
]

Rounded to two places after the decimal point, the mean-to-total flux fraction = 0.25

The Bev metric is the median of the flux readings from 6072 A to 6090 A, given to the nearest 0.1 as 14.4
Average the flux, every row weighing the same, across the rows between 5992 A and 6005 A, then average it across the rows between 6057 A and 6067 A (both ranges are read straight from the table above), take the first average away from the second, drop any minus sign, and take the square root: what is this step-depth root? 0.7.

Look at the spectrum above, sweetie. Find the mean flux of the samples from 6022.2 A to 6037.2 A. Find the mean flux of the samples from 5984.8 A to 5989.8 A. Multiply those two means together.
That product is 206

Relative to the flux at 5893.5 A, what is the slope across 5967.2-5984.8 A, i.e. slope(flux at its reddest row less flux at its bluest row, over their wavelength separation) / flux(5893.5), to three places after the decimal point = -0.005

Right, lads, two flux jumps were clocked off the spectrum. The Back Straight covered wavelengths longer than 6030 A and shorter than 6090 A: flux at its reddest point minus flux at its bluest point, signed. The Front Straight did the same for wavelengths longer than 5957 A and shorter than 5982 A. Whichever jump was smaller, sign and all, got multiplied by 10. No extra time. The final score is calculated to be -15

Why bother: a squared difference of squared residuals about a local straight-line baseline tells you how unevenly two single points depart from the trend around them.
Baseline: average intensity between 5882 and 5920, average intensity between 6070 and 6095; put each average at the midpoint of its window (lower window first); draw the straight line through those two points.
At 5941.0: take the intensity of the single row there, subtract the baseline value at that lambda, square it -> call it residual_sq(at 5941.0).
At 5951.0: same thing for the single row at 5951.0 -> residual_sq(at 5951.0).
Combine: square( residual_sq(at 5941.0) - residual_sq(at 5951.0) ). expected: 0.12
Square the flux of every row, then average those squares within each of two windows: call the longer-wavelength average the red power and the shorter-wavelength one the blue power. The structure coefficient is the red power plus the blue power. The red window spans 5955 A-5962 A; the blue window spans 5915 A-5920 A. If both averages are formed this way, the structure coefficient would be 382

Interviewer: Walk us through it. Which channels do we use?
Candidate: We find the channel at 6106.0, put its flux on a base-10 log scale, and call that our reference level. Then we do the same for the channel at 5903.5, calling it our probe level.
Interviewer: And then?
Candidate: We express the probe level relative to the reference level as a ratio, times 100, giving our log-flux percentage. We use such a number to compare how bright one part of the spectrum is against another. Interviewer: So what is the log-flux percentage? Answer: 102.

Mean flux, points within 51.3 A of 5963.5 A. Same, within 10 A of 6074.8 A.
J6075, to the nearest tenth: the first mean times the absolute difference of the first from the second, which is 2.4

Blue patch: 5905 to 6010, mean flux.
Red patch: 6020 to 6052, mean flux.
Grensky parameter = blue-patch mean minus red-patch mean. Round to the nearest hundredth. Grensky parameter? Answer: -0.35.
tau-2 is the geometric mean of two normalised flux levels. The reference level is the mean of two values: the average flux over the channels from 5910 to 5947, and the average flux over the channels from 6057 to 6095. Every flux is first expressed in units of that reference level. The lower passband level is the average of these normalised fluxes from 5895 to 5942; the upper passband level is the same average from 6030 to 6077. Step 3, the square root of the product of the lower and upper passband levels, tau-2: 1.00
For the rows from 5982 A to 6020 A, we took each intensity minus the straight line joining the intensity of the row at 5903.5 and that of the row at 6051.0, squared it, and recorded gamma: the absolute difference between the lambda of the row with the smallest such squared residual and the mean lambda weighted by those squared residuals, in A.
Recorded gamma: 10.3 A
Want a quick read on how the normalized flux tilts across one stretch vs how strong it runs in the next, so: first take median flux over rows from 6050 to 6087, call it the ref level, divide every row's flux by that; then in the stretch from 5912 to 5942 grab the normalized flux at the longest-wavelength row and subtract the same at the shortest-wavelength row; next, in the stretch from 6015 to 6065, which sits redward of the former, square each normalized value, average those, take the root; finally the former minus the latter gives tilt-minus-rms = -0.95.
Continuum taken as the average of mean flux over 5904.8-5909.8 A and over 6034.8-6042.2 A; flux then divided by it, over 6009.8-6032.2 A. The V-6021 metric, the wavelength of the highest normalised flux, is 6031.0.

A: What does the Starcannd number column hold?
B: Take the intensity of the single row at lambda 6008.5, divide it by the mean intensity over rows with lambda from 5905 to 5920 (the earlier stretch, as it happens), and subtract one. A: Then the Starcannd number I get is 0.091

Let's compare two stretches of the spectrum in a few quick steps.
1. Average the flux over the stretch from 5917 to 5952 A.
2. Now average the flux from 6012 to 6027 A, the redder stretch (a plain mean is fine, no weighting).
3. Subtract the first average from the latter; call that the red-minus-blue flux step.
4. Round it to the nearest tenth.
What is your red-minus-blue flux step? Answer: -0.1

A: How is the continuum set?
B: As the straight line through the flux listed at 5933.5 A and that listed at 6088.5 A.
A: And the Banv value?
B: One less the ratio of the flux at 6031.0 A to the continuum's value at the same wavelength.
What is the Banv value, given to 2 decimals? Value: -0.09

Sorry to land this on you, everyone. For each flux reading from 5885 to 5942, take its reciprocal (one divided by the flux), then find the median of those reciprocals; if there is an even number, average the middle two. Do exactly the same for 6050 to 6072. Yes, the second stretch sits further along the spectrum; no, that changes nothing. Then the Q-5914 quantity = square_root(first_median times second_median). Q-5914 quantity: 0.0702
